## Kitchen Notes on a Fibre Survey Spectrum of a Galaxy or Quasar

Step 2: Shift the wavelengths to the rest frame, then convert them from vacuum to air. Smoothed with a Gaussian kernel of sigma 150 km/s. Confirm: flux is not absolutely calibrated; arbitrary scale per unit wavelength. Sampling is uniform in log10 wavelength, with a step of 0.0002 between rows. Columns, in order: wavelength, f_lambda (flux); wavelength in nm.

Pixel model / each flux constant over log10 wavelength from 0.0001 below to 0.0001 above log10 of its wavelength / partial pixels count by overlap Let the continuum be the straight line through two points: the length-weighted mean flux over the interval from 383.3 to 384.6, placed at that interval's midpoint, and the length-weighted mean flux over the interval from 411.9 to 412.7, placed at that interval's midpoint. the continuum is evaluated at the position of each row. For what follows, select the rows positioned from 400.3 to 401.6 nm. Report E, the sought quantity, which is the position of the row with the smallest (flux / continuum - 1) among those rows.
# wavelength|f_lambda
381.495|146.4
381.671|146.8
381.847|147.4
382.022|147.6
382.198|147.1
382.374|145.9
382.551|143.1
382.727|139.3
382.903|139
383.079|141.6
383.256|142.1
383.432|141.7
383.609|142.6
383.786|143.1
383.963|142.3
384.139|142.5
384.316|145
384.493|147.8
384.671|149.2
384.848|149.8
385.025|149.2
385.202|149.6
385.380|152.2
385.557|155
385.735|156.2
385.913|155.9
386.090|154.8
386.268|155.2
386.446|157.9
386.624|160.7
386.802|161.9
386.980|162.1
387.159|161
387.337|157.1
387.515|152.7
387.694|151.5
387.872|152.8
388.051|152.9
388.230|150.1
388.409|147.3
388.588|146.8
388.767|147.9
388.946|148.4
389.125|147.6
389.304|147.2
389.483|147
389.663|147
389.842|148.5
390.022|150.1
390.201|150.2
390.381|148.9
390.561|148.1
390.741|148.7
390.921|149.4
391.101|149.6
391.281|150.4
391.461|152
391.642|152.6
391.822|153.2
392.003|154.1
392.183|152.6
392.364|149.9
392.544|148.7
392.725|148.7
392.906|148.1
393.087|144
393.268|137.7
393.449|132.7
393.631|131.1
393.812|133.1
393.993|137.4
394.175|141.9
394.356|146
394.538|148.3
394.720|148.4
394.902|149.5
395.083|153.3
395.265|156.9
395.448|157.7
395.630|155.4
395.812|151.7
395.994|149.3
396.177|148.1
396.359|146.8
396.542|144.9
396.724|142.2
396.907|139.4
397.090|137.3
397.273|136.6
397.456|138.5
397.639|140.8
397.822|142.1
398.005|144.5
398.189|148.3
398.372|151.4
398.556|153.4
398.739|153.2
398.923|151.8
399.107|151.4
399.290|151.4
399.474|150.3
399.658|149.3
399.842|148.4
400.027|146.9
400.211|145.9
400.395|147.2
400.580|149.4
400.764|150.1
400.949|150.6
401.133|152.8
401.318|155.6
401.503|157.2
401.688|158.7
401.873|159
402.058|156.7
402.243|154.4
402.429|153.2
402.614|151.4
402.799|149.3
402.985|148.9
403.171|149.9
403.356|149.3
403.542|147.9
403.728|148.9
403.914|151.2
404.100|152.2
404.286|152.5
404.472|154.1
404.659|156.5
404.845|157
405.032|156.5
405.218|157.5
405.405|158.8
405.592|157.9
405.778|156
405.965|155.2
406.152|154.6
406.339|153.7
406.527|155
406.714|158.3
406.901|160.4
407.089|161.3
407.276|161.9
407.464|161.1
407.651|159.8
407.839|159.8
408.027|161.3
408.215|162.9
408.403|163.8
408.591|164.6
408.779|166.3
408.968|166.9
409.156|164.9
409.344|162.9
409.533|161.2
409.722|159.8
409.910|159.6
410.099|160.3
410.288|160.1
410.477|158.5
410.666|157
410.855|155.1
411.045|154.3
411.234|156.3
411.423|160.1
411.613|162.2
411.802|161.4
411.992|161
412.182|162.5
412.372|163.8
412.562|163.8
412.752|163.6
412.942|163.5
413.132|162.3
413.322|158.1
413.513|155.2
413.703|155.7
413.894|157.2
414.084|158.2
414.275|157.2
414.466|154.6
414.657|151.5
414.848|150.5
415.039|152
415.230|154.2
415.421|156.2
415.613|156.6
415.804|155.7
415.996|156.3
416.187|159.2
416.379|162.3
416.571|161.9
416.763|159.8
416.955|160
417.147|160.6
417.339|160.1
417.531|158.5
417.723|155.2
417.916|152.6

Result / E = 400.395 nm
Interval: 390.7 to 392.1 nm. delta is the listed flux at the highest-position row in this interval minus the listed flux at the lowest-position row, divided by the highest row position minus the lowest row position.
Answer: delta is 4.3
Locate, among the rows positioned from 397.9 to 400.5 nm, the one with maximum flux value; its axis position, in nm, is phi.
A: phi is 398.556 nm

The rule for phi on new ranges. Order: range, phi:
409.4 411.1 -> 409.533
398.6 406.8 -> 401.873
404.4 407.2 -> 407.089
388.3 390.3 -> 390.201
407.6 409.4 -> 408.968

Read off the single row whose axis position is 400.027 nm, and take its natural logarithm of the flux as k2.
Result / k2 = 4.990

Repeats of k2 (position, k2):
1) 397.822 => 4.957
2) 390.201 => 5.012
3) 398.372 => 5.020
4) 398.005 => 4.973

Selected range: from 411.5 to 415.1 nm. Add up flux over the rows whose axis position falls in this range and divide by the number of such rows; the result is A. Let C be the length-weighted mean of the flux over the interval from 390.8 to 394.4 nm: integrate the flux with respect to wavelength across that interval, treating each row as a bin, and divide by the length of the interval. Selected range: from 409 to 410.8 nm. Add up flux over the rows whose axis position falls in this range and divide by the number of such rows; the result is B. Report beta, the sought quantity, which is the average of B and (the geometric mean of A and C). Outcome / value 156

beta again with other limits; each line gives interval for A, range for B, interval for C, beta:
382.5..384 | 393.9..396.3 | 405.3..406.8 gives 149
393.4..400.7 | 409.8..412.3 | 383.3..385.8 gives 153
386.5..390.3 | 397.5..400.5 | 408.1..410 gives 153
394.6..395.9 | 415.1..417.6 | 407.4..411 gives 158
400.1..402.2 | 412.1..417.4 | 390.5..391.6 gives 155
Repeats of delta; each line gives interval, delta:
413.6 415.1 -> -2.8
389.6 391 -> 1.9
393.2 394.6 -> 8.3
